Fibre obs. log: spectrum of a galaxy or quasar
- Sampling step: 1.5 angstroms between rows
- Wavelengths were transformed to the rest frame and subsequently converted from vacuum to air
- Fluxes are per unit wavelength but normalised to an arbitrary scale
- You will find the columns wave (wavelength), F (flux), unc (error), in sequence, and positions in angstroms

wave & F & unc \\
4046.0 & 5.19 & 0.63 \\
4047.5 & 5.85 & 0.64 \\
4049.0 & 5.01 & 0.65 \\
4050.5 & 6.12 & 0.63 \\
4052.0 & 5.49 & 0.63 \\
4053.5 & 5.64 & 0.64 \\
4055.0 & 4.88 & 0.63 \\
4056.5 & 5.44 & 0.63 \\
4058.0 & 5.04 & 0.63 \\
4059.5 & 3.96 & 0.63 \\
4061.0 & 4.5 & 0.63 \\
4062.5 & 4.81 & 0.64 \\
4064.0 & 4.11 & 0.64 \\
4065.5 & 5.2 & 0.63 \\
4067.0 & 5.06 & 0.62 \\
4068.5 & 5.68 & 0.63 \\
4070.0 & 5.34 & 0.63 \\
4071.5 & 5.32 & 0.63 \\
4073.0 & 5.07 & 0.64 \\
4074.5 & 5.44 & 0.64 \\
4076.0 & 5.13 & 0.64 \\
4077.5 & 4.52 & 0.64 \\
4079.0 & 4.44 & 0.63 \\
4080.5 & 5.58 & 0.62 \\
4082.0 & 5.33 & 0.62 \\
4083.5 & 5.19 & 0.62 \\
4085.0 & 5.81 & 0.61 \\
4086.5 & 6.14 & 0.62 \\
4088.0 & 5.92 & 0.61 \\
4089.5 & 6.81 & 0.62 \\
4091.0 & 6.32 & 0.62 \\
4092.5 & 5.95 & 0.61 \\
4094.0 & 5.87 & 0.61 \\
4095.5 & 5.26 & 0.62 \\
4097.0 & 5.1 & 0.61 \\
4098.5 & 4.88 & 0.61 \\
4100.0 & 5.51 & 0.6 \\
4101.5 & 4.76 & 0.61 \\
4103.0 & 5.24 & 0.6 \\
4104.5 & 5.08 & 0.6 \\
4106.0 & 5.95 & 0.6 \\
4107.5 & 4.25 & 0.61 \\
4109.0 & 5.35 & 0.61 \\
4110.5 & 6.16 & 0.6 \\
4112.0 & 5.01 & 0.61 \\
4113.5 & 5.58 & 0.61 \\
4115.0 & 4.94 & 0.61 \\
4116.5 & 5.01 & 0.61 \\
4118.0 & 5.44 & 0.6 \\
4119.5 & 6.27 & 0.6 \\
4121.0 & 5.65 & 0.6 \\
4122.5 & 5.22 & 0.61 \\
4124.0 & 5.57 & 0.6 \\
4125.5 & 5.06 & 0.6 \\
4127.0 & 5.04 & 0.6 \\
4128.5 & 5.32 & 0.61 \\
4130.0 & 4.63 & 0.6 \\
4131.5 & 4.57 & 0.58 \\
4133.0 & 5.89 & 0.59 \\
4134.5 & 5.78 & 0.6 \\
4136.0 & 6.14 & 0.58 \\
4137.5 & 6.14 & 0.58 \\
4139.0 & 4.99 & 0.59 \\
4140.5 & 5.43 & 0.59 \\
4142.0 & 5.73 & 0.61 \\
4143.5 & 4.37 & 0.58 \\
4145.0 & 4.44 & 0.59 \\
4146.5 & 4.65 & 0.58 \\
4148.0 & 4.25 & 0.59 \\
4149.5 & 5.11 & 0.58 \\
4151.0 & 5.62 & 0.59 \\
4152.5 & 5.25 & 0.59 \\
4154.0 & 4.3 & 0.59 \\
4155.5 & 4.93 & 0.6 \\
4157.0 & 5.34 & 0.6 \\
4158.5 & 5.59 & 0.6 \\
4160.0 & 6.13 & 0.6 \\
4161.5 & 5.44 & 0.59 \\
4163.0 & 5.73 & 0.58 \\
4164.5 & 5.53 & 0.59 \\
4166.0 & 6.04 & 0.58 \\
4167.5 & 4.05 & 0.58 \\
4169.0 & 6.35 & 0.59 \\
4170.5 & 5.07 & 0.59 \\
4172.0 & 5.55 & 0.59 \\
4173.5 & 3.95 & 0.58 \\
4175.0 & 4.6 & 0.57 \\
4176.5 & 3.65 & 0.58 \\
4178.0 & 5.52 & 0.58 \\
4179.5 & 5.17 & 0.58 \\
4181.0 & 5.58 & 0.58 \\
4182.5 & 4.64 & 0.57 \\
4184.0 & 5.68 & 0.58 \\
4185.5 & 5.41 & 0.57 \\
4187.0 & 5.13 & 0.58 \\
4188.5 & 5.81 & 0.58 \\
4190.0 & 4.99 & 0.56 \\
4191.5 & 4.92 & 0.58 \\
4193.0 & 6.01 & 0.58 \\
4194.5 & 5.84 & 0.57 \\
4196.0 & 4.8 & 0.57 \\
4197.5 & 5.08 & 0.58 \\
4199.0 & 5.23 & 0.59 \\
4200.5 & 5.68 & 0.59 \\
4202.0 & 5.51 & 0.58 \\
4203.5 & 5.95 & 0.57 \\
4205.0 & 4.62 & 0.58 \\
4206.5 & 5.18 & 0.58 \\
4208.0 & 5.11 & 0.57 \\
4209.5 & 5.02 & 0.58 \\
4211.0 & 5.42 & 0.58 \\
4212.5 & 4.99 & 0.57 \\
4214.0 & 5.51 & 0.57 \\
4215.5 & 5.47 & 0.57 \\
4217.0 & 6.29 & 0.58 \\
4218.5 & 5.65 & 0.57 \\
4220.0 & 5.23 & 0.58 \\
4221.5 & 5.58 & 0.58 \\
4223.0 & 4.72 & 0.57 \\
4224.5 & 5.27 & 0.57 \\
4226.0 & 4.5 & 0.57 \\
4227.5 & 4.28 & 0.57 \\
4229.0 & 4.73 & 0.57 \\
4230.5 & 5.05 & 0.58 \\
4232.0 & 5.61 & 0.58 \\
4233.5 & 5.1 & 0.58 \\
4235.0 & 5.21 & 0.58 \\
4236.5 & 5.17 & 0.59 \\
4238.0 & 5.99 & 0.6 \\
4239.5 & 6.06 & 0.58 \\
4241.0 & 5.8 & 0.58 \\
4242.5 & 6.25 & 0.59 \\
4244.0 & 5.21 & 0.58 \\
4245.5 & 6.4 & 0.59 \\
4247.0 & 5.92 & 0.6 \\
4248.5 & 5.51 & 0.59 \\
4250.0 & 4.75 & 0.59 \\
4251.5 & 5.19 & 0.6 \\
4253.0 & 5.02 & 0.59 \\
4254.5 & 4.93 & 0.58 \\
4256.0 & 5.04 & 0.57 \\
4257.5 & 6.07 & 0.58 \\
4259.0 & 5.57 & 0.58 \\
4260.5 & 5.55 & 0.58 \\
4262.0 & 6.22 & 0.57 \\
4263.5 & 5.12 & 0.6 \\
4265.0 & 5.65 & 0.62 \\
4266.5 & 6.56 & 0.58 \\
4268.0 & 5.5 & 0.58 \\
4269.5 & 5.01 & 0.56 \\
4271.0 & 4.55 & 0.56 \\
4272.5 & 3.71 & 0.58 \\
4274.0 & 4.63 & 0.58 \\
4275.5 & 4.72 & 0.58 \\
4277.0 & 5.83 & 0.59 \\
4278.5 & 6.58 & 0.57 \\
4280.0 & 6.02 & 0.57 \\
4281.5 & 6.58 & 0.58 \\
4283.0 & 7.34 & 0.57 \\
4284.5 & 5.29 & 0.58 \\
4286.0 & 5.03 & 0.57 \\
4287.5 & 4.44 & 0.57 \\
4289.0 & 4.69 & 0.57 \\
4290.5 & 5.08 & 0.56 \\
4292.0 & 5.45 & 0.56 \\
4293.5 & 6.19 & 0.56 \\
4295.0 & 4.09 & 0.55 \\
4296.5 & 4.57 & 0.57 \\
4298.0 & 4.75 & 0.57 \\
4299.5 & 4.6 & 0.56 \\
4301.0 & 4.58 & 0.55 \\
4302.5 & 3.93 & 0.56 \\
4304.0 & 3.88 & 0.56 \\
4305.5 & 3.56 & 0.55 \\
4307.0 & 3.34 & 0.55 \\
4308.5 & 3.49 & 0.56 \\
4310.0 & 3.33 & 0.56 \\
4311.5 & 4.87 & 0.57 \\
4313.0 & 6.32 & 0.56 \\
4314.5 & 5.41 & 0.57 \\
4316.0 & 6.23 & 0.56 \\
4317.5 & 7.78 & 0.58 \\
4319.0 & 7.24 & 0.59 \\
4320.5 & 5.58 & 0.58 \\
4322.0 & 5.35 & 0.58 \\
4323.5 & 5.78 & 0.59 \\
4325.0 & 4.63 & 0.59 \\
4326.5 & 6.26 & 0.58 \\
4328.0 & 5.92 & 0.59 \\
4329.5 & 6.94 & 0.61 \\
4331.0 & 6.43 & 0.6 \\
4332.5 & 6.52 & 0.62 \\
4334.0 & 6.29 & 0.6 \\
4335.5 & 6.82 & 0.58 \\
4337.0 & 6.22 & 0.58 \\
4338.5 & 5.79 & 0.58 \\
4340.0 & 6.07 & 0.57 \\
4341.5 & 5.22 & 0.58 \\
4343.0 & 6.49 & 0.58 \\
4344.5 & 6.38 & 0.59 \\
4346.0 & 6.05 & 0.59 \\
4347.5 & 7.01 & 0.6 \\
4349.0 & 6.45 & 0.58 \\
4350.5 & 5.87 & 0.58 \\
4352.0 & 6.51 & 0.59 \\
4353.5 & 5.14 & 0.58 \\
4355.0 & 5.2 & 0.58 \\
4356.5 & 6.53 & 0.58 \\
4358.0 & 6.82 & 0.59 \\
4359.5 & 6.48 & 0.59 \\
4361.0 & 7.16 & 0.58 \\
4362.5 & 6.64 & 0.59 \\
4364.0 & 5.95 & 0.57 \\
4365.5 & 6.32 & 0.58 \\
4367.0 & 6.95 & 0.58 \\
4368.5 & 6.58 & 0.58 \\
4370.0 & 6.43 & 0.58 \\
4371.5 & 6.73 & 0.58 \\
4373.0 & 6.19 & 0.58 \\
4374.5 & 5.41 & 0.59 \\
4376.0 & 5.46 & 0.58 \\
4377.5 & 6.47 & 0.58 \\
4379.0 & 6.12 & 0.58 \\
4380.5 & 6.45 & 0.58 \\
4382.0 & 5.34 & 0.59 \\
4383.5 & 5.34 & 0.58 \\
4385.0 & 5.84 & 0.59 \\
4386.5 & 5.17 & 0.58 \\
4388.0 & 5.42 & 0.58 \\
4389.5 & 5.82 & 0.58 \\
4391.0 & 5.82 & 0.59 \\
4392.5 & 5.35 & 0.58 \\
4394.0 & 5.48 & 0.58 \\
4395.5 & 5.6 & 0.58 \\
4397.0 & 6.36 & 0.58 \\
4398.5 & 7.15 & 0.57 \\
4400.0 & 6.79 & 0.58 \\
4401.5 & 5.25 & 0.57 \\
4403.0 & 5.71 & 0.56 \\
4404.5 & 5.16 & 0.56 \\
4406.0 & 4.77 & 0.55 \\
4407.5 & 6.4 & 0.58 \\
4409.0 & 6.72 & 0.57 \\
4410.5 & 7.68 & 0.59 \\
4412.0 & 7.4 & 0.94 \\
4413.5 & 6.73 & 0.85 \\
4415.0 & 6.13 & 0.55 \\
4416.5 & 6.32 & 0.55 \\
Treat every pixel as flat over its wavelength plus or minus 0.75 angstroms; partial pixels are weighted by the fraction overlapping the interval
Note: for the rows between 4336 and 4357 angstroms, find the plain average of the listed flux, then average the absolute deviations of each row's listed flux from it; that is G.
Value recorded 0.45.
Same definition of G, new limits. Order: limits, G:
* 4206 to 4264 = 0.41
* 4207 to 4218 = 0.31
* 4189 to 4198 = 0.43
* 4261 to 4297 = 0.74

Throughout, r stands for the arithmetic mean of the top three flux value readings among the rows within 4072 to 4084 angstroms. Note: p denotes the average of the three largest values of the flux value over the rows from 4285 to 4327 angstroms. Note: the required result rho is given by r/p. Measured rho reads 0.77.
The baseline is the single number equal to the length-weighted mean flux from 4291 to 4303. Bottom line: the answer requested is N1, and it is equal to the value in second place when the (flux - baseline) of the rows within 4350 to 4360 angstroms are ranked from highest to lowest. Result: 1.74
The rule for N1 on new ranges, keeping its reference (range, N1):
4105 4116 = 1.16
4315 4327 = 2.45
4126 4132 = 0.25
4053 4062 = 0.65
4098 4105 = 0.45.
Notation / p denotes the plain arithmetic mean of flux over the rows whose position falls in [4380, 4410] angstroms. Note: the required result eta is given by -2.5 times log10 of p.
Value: -1.91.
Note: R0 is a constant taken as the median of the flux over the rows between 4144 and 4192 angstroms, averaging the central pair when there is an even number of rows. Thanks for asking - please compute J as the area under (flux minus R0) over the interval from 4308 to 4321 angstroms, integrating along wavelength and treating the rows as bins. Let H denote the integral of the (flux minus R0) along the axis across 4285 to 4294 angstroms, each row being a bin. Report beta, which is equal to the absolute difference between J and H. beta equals 6.2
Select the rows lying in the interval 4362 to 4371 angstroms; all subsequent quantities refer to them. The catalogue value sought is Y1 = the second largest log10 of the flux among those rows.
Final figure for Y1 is 0.822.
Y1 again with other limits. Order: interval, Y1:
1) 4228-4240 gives 0.777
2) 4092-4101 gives 0.769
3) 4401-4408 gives 0.757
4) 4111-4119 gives 0.736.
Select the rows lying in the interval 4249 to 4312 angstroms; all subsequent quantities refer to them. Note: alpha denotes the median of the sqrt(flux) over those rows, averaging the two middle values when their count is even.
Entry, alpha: 2.24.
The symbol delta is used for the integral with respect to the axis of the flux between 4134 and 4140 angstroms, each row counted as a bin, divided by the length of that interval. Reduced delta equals 5.7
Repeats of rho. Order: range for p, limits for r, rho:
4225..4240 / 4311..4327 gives 1.21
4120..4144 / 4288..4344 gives 1.21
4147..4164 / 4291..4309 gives 0.94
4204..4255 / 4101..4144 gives 0.98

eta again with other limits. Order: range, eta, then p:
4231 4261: -1.85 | 5.52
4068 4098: -1.85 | 5.51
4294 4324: -1.73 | 4.93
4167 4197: -1.78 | 5.14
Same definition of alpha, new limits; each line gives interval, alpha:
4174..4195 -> 2.30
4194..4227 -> 2.29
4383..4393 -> 2.33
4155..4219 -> 2.33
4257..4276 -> 2.35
